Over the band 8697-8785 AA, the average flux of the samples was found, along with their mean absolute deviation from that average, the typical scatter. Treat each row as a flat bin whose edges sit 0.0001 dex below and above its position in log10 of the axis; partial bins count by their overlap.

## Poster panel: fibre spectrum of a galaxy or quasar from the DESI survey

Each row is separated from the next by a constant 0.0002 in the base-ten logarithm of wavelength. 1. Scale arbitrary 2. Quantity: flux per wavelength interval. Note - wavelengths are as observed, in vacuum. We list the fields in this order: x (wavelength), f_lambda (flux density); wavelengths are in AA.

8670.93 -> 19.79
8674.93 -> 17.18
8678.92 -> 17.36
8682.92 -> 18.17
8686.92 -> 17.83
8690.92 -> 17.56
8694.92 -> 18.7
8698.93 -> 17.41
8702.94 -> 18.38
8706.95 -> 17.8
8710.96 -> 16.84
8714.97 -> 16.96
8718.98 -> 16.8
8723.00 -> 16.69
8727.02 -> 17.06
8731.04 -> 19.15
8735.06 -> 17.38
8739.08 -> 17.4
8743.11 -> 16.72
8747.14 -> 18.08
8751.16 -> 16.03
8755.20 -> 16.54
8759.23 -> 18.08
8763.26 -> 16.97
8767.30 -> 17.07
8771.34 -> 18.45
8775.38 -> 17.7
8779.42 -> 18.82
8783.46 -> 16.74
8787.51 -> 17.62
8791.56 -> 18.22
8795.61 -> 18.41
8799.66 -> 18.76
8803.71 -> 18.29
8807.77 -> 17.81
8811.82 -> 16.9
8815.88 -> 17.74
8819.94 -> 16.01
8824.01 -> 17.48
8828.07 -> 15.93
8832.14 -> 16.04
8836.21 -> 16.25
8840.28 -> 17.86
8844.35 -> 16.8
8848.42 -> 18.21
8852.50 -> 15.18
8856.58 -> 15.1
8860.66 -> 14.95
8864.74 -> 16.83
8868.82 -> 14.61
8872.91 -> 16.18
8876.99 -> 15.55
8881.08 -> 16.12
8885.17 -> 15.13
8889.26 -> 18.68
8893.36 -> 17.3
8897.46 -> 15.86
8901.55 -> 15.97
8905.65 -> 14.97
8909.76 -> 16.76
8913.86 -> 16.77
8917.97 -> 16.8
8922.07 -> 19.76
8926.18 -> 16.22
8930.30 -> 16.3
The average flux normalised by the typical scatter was 27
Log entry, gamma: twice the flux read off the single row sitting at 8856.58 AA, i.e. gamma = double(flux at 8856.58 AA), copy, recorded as 30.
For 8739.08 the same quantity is 35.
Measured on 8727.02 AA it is 34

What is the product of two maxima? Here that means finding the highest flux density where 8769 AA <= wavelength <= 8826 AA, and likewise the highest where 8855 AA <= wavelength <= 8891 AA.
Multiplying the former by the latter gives 352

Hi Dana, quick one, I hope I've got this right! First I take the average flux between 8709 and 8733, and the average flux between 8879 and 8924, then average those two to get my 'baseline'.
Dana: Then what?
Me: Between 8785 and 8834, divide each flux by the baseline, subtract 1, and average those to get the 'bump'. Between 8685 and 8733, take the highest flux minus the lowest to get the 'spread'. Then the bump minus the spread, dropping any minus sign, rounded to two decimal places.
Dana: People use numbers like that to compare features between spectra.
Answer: 2.43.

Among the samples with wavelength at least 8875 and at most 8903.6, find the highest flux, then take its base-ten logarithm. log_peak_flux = 1.271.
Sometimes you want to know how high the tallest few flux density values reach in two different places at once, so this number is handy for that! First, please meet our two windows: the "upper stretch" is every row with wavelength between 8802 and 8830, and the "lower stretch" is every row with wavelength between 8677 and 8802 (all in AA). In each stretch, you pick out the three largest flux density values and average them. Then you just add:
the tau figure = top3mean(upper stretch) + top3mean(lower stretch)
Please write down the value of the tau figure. 36.9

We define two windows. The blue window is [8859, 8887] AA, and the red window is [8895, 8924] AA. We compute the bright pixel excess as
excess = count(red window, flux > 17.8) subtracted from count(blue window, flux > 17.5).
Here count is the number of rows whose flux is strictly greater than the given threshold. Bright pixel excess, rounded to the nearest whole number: -1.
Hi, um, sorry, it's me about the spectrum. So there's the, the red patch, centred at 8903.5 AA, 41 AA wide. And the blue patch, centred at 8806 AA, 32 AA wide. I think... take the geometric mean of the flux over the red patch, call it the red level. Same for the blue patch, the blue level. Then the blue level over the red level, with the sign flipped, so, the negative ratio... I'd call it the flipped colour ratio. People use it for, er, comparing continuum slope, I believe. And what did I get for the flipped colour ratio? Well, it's -1.06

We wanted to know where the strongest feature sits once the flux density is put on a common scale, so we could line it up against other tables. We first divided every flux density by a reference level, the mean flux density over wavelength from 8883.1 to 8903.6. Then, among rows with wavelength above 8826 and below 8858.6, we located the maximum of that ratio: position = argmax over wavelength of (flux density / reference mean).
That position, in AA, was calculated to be 8848.42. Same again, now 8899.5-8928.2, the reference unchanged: 8922.07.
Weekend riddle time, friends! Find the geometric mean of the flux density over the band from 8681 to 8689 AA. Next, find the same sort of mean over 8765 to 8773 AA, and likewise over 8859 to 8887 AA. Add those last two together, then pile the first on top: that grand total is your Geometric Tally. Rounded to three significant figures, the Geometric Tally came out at 51.4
